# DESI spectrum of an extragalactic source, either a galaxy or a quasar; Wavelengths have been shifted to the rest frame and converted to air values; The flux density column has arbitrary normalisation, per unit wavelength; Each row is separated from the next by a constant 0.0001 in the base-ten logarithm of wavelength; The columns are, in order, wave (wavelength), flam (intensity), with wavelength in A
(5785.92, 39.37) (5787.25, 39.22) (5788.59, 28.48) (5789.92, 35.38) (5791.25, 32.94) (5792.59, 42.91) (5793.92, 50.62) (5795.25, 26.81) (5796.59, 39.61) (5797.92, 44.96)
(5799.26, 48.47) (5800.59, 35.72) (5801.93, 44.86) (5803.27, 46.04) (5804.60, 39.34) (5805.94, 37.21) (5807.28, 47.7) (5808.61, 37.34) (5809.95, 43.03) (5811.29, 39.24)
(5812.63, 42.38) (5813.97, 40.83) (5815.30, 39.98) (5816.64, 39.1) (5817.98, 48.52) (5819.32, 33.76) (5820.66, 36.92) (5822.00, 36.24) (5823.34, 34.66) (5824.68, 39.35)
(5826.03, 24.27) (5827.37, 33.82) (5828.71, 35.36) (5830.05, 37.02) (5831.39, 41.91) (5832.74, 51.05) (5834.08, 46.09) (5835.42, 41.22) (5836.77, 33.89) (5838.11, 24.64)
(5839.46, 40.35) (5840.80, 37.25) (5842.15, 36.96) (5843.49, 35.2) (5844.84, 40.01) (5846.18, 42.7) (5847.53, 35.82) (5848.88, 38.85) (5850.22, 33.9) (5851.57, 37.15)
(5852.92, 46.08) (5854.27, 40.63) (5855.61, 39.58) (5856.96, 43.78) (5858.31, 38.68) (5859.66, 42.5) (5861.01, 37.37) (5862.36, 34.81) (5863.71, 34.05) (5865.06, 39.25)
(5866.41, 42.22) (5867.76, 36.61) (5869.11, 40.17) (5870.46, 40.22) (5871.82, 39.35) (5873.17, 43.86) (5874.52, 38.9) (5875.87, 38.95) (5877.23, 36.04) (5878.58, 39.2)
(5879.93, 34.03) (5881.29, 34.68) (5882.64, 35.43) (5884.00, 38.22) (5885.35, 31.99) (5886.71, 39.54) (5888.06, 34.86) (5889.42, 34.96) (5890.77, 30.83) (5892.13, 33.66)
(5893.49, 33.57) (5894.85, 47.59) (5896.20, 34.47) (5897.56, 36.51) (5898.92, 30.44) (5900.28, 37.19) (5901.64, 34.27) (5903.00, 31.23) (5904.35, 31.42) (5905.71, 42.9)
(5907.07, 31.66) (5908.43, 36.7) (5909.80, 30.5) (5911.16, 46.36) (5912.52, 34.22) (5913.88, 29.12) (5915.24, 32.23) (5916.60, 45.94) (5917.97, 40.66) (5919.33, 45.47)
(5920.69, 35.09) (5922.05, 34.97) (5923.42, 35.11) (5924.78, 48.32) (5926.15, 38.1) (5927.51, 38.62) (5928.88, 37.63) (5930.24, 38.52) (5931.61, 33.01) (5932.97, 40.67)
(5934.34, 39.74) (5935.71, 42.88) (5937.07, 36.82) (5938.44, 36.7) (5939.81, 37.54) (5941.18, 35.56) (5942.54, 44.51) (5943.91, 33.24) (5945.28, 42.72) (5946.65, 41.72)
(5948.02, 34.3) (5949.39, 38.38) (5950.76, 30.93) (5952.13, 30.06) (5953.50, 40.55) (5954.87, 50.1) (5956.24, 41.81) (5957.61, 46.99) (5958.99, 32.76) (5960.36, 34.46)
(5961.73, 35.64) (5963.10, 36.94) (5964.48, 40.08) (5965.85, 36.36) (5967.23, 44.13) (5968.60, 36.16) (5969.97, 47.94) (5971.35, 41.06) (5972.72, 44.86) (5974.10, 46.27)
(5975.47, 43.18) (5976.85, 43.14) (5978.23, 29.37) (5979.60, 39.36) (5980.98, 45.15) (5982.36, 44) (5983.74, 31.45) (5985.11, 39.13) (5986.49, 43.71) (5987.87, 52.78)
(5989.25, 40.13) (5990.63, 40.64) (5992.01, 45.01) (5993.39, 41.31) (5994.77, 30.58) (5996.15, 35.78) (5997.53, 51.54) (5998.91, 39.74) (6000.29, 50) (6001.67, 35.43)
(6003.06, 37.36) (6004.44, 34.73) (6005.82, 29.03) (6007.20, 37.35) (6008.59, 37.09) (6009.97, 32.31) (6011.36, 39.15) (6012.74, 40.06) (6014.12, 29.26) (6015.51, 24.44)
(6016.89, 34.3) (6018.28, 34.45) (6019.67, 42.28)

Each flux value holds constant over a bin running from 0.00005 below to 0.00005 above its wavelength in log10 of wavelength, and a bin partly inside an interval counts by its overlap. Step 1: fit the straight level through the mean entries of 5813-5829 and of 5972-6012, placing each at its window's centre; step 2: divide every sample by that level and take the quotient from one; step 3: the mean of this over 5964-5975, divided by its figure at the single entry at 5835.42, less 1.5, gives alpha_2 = -0.9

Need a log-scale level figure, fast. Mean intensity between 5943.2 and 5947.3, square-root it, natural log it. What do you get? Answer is 1.83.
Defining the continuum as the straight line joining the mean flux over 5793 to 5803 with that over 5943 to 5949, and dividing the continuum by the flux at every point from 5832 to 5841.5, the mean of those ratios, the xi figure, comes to 1.09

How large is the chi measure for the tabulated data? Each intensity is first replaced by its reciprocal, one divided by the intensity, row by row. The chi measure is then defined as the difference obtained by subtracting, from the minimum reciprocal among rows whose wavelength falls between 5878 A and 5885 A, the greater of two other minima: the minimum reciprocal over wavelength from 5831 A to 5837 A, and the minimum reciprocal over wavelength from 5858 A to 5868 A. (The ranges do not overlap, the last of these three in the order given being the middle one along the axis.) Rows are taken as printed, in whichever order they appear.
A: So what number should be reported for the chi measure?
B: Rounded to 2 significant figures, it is 0.0020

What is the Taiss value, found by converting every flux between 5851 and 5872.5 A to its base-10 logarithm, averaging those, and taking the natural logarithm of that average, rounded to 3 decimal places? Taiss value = 0.467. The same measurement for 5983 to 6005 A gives 0.472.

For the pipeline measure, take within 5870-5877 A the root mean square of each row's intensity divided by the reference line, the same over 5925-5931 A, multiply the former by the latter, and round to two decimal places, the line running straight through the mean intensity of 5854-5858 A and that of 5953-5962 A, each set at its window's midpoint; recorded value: 0.92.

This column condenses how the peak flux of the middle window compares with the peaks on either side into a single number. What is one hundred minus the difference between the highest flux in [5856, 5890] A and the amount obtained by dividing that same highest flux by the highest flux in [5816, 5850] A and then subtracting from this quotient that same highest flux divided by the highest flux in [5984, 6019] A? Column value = 56.2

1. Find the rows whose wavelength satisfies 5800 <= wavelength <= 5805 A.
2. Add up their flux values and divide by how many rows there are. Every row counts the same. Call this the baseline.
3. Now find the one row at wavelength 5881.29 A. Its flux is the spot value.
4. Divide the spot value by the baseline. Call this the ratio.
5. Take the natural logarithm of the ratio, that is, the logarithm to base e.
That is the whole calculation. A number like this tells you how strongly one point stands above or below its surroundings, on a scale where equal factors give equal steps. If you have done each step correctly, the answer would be -0.18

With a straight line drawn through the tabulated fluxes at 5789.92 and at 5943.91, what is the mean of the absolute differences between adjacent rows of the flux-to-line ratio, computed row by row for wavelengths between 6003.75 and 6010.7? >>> 0.147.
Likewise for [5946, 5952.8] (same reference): 0.149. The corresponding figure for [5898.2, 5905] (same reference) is 0.095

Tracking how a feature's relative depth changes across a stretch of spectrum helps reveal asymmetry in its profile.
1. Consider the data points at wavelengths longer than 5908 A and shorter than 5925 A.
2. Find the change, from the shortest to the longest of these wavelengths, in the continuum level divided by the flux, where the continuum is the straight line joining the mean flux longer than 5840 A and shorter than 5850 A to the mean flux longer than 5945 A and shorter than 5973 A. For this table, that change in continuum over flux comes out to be -0.25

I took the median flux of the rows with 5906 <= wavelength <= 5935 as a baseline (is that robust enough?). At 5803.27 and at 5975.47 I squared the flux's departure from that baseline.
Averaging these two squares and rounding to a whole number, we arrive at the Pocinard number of 51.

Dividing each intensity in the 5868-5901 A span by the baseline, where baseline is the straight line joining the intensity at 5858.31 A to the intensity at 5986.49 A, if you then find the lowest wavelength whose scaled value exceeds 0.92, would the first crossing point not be 5869.11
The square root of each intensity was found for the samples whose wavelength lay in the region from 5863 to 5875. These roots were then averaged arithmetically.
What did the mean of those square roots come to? 6.27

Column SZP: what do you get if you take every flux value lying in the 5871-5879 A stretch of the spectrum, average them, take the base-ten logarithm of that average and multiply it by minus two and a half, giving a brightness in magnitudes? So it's -3.99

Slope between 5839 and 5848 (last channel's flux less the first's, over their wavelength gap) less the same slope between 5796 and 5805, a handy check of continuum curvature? -0.5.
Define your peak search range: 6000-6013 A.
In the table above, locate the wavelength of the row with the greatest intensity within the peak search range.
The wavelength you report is 6000.29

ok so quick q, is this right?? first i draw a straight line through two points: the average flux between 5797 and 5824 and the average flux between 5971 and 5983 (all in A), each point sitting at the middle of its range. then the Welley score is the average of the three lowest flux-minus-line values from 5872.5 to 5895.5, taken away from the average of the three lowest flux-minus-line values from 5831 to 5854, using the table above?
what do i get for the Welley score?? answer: -1.0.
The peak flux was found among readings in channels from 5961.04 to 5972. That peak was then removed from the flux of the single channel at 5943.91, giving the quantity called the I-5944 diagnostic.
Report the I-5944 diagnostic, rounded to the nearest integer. -15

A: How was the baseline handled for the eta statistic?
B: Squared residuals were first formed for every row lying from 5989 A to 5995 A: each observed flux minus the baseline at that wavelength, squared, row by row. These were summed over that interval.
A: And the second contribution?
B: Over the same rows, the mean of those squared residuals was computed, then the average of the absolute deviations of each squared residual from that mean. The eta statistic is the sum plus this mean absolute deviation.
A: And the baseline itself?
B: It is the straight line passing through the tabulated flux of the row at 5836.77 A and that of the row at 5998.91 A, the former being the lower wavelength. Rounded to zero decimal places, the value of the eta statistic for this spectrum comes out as 143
